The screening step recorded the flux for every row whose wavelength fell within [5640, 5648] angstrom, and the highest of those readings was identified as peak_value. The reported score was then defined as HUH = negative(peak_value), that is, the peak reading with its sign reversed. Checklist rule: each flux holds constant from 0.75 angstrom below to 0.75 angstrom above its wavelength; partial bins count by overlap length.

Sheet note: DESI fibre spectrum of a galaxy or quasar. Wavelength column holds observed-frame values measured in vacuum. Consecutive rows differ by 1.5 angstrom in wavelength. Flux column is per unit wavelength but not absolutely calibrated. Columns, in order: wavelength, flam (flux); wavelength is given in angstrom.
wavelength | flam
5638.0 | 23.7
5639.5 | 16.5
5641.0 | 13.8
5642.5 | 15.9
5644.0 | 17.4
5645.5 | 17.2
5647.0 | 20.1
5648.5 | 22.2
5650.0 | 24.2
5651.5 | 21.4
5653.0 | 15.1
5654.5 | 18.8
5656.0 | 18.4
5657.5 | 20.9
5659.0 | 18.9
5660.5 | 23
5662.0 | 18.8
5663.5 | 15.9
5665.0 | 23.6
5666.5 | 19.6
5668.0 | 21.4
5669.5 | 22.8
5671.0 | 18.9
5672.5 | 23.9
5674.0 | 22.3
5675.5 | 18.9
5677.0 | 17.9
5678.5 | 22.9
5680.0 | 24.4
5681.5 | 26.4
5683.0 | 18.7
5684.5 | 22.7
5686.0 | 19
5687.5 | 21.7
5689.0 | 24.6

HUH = -20.1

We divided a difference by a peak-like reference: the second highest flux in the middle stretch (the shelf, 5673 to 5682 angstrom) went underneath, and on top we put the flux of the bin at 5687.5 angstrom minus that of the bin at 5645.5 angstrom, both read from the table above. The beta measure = 0.18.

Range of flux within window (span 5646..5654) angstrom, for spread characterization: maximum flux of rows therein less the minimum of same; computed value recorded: 9.1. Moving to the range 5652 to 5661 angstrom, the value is 7.9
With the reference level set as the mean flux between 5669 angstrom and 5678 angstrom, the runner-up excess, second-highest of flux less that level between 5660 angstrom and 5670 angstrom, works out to 2.2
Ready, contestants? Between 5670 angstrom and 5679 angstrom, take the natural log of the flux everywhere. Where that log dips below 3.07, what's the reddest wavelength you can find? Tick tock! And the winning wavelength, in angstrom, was 5677.0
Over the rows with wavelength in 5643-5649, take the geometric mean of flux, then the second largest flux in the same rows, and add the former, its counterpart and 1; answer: 40.2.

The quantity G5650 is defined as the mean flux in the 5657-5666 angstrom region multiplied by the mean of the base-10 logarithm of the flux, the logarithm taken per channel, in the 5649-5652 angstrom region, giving 27.4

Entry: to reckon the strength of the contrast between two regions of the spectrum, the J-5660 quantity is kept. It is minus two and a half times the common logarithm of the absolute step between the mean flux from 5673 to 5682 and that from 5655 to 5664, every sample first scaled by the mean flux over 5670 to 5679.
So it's 2.2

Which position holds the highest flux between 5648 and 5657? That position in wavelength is 5650.0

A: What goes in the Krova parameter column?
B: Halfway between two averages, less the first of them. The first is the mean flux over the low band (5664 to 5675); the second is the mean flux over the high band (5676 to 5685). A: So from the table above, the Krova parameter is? 0.2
